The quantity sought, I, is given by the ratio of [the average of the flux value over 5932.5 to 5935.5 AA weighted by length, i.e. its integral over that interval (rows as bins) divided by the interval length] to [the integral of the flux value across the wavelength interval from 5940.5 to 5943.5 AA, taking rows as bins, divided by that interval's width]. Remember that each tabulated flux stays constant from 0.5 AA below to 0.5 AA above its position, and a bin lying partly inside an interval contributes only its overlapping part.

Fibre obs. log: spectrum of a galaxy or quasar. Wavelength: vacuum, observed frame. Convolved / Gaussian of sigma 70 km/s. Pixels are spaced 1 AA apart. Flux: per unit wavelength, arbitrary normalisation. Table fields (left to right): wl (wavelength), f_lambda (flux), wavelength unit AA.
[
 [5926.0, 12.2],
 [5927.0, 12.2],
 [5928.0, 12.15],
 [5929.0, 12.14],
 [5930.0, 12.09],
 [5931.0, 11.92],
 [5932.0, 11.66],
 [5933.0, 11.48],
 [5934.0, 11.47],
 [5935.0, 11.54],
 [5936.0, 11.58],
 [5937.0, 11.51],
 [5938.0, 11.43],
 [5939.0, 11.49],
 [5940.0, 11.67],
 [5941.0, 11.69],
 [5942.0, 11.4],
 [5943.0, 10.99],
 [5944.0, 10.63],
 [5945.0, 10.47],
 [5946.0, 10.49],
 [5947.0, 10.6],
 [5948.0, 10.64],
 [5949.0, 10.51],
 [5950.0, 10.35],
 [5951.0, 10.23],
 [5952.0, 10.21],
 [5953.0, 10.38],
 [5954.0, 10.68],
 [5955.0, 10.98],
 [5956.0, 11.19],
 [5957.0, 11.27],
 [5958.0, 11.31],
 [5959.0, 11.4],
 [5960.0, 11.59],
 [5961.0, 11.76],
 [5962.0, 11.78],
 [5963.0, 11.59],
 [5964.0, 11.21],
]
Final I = 1.01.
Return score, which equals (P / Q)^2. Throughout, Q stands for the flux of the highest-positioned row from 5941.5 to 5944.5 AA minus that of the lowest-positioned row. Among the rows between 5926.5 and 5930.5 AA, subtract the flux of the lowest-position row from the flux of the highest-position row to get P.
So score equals 0.02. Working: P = -0.1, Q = -0.77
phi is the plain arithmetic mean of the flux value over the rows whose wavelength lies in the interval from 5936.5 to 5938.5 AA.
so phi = 11.5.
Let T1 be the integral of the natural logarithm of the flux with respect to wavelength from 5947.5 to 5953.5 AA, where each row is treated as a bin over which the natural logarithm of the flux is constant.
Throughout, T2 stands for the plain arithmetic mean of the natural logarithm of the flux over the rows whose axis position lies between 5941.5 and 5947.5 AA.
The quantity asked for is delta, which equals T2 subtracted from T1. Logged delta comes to 11.7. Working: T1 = 14.0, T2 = 2.38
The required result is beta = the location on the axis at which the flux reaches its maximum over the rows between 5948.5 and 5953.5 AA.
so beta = 5949.0 AA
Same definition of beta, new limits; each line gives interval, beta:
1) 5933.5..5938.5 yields 5936.0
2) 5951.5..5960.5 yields 5960.0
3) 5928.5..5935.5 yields 5929.0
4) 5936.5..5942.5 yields 5941.0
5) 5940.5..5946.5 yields 5941.0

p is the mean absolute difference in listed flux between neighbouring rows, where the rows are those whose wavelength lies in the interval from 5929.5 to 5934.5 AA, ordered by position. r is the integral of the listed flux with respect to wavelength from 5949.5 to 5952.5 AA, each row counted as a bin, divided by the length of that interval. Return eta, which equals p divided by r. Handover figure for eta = 0.015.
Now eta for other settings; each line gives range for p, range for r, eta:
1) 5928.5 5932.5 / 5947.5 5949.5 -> 0.015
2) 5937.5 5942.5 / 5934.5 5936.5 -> 0.012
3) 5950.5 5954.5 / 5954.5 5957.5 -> 0.015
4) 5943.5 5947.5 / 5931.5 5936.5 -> 0.008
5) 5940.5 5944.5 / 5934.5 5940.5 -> 0.031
